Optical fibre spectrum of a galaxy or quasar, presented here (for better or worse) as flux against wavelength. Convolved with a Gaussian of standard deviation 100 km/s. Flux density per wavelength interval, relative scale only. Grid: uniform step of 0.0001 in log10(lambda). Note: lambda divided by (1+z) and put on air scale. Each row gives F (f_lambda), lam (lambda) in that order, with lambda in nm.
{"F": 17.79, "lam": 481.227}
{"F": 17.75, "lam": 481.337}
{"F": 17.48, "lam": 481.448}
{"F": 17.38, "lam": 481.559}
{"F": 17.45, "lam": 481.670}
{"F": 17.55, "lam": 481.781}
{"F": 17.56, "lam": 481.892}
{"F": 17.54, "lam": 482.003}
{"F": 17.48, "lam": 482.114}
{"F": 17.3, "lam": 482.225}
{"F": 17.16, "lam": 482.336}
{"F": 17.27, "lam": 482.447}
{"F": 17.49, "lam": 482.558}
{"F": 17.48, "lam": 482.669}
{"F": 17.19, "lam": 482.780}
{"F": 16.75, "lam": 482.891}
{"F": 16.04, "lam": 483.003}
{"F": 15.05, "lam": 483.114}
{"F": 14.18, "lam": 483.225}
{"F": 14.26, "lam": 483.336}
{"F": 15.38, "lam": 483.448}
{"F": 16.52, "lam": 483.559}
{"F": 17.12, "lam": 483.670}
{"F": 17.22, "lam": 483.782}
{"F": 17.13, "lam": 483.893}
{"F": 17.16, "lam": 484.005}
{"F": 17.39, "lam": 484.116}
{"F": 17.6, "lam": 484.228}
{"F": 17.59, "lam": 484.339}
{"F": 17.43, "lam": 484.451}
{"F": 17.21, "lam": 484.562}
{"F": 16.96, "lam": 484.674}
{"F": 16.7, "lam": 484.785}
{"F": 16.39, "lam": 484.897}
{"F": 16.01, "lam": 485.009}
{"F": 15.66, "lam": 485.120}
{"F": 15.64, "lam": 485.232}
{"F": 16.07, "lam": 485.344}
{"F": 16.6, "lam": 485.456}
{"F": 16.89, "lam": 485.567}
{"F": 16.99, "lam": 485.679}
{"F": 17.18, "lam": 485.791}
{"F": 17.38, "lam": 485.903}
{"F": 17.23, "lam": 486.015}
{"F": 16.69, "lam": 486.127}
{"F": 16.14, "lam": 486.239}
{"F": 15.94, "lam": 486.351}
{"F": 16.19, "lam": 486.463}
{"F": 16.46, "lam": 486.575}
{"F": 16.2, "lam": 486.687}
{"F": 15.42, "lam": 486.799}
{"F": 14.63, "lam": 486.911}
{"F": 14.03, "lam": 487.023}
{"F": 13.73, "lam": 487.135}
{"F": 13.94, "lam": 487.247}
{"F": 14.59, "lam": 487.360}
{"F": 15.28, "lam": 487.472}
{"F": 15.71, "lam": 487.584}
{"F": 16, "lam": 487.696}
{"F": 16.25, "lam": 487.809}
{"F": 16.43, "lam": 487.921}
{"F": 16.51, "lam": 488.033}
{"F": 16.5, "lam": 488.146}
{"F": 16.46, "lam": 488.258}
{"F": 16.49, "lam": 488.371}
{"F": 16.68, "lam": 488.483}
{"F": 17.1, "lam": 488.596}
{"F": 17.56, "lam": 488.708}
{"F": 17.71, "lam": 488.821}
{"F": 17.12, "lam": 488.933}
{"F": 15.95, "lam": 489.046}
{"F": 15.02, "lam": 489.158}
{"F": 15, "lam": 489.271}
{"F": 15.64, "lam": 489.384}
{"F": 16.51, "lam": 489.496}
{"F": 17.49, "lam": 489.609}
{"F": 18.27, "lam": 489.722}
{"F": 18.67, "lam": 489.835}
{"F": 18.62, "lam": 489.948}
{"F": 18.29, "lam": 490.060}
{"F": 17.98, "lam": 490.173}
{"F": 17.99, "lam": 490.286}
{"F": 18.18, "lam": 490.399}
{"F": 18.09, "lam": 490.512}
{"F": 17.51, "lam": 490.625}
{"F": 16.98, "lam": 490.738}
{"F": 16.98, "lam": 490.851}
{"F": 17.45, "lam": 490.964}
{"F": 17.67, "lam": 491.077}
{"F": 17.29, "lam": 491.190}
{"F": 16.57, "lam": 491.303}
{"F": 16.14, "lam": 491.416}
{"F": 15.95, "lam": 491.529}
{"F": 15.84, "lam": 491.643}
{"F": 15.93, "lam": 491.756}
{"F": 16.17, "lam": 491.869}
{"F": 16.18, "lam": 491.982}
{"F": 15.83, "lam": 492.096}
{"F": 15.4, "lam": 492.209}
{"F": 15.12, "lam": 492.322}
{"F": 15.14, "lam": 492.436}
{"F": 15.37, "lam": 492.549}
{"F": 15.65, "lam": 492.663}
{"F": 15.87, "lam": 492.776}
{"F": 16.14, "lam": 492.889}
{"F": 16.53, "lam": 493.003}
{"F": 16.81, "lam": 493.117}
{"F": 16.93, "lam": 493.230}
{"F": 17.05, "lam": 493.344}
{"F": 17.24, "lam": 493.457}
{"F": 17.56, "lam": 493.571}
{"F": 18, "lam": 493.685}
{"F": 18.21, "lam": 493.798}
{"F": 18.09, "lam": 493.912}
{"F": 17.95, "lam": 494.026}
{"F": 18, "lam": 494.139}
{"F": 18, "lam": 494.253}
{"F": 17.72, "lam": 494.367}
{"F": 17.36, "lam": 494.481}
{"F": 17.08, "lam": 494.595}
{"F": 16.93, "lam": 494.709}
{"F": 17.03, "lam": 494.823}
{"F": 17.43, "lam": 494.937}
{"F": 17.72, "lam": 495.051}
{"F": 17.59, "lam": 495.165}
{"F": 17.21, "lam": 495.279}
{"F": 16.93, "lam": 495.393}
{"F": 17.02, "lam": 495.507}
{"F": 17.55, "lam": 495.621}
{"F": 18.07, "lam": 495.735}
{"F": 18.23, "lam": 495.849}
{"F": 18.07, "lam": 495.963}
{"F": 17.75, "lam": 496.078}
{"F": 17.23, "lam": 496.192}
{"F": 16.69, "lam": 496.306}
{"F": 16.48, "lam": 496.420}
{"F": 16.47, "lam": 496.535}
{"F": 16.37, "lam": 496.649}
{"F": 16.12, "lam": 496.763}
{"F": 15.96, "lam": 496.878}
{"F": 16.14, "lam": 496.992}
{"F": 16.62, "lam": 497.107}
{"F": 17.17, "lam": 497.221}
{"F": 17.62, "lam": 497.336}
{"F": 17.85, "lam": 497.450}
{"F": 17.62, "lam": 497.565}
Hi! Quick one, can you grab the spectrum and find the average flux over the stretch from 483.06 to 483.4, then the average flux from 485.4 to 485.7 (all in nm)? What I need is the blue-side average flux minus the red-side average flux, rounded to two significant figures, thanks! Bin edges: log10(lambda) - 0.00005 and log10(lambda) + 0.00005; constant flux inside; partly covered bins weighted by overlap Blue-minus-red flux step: -2.3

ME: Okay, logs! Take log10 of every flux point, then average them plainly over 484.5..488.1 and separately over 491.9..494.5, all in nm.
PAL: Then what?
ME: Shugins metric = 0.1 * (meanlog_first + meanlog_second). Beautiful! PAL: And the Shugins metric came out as 0.243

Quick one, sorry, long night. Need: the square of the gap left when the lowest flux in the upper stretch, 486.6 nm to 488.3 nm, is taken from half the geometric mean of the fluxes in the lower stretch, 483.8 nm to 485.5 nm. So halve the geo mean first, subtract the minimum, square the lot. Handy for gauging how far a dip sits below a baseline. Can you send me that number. 29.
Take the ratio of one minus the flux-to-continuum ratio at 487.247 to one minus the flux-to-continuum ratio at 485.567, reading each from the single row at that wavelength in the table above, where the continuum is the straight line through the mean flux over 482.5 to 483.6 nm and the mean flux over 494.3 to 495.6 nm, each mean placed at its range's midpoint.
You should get -4.2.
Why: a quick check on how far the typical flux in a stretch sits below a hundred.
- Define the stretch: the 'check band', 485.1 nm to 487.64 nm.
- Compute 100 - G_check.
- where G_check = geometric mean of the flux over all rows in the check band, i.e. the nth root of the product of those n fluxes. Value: 84.2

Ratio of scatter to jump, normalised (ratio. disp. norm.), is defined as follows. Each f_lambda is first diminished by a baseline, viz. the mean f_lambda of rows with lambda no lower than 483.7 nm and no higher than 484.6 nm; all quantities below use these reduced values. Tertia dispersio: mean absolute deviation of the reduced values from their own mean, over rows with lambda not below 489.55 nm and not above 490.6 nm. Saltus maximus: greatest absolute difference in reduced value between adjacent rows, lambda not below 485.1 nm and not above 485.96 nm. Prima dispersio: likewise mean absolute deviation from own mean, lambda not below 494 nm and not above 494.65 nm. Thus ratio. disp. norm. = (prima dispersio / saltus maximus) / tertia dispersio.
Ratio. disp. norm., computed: 2.3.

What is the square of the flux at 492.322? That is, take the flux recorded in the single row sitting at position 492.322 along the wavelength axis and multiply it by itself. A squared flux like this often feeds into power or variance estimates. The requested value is 229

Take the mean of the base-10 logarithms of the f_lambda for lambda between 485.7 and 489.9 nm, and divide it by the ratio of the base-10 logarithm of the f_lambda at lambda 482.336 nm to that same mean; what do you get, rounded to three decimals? 1.184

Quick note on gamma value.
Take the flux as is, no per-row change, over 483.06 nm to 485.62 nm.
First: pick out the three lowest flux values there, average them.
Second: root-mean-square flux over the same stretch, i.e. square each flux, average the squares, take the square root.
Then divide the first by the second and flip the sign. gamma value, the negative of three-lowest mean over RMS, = -0.880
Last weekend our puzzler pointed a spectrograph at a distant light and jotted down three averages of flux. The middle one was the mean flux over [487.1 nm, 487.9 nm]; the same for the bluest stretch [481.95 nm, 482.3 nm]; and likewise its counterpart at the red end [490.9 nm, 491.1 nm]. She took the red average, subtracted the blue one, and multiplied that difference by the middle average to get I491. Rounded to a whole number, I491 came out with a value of 2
